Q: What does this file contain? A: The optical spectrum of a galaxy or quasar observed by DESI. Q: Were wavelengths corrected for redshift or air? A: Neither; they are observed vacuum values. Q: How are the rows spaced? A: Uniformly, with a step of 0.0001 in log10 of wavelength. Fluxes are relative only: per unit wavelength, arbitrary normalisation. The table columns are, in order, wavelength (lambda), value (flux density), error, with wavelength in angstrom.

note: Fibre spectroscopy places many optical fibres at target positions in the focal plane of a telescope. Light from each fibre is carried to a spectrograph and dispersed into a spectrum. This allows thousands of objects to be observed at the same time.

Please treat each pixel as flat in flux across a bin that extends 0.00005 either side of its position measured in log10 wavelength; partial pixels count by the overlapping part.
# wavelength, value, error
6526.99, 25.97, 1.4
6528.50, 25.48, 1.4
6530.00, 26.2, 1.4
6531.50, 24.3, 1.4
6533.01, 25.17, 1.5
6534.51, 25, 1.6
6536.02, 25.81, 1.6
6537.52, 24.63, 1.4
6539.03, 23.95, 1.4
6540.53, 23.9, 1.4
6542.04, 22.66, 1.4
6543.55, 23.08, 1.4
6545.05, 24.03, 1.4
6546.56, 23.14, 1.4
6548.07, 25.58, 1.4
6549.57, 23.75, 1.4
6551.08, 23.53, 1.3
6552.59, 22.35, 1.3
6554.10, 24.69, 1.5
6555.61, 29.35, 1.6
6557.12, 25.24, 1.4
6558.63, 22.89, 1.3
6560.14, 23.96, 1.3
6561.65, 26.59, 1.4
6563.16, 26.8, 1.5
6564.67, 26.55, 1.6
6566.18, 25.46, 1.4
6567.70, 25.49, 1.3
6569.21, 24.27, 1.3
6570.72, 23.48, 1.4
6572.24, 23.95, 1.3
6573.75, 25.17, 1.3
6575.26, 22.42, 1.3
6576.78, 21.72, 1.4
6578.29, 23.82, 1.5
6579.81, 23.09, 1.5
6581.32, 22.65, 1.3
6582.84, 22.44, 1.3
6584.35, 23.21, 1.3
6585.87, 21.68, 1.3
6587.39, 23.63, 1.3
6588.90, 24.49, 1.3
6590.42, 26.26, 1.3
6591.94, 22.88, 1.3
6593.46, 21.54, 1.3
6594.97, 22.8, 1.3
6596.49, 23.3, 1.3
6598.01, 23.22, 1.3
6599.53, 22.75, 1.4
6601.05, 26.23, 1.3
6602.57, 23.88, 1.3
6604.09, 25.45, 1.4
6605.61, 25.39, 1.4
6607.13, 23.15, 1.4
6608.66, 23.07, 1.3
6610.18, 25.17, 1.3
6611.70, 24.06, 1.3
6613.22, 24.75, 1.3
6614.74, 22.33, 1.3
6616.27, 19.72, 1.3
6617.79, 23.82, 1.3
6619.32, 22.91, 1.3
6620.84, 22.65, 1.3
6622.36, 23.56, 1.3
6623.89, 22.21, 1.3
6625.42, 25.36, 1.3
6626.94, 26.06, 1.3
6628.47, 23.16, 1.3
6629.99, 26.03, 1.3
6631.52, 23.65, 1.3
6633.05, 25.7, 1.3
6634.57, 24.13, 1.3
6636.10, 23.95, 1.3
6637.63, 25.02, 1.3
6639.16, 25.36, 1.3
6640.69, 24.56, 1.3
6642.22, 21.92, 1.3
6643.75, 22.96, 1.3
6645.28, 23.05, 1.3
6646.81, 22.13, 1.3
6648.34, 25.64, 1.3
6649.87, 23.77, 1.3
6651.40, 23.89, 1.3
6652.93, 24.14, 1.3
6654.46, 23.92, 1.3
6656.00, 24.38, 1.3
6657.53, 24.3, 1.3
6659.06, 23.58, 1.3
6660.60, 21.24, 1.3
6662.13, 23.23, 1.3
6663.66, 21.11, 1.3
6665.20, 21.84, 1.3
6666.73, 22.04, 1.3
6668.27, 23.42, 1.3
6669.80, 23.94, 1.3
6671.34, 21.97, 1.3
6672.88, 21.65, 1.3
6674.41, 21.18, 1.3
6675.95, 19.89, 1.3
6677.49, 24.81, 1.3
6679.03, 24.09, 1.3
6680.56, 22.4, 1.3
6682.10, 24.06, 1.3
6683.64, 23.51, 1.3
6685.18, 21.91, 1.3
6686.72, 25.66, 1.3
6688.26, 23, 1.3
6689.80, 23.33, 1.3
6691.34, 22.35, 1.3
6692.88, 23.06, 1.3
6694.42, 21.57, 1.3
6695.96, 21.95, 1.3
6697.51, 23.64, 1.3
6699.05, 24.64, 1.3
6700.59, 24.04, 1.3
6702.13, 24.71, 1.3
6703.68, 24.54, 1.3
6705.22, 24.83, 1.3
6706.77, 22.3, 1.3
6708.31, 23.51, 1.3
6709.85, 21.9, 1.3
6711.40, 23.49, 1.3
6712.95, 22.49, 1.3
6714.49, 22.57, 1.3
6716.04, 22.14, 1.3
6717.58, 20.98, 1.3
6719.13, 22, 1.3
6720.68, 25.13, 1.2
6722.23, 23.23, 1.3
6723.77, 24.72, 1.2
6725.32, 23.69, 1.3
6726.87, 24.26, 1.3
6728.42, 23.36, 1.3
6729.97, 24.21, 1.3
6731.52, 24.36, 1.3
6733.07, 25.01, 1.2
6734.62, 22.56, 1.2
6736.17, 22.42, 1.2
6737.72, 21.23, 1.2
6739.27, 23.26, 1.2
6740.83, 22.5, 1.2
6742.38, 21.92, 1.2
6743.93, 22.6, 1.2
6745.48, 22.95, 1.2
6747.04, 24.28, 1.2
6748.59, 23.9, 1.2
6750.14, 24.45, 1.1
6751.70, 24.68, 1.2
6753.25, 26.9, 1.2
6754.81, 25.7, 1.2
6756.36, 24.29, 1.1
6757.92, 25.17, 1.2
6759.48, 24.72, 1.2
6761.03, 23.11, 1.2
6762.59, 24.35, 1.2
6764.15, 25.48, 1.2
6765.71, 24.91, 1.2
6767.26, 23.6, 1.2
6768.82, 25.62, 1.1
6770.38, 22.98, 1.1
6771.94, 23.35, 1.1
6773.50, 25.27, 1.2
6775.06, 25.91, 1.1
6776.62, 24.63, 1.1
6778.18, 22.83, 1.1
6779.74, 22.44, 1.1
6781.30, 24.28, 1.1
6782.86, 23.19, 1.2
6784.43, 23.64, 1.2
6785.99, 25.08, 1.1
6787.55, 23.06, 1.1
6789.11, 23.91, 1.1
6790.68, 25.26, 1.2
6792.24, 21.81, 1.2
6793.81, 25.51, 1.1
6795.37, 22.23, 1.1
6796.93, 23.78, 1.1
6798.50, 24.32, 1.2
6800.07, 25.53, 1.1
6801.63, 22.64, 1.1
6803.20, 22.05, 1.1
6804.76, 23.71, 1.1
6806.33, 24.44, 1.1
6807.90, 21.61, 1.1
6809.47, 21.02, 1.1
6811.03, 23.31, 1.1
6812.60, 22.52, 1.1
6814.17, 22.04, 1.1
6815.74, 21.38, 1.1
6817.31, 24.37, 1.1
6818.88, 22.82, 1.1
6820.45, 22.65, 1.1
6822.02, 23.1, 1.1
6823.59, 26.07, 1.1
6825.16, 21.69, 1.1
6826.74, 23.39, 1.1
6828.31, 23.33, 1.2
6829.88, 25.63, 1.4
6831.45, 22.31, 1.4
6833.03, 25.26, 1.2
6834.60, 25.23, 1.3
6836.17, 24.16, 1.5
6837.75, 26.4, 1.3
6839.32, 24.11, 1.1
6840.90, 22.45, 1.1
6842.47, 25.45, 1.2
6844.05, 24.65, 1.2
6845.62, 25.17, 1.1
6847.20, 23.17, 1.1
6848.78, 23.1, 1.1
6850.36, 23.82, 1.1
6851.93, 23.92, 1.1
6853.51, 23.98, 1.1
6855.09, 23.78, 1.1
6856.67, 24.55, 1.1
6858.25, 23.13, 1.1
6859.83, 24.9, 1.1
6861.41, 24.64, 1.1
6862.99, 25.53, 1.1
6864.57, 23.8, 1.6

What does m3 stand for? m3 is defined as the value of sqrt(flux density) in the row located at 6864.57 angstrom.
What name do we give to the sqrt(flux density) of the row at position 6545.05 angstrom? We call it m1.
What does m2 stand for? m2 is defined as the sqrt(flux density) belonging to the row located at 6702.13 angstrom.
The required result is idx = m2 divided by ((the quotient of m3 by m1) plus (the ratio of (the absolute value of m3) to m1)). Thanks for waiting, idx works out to 2.50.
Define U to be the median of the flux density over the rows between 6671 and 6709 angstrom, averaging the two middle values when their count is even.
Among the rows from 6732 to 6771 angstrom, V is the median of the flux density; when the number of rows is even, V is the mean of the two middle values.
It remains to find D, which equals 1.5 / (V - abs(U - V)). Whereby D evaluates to 0.0643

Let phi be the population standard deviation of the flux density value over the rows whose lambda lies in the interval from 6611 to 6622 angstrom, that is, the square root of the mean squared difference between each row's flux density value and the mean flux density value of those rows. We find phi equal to 1.5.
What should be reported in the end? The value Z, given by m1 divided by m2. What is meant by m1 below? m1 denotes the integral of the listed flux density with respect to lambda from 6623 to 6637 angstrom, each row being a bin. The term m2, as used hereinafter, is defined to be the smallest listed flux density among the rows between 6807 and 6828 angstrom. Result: 16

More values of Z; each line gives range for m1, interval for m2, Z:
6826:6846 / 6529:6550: 22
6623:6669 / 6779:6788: 49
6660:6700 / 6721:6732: 39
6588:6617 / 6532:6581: 32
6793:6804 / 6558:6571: 11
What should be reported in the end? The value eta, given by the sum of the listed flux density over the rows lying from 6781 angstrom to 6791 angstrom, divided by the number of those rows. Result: 24.1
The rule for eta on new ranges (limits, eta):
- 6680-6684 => 23.3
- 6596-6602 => 23.9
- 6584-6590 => 23.3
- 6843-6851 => 24.0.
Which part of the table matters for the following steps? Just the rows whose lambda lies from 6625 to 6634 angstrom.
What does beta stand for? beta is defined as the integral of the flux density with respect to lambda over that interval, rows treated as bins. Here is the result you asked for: 225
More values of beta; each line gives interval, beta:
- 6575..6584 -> 205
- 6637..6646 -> 214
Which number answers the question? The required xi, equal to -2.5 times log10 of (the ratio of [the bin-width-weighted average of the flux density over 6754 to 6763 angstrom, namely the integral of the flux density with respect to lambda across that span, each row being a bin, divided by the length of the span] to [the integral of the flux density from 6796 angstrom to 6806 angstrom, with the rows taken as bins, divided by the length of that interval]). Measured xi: -0.04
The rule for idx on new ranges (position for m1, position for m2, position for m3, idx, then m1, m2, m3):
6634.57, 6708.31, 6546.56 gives 2.48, 4.91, 4.85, 4.81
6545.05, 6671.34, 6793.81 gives 2.27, 4.90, 4.69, 5.05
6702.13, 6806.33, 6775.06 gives 2.41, 4.97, 4.94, 5.09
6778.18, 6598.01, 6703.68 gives 2.32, 4.78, 4.82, 4.95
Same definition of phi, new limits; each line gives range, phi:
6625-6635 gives 1.1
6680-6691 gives 1.1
